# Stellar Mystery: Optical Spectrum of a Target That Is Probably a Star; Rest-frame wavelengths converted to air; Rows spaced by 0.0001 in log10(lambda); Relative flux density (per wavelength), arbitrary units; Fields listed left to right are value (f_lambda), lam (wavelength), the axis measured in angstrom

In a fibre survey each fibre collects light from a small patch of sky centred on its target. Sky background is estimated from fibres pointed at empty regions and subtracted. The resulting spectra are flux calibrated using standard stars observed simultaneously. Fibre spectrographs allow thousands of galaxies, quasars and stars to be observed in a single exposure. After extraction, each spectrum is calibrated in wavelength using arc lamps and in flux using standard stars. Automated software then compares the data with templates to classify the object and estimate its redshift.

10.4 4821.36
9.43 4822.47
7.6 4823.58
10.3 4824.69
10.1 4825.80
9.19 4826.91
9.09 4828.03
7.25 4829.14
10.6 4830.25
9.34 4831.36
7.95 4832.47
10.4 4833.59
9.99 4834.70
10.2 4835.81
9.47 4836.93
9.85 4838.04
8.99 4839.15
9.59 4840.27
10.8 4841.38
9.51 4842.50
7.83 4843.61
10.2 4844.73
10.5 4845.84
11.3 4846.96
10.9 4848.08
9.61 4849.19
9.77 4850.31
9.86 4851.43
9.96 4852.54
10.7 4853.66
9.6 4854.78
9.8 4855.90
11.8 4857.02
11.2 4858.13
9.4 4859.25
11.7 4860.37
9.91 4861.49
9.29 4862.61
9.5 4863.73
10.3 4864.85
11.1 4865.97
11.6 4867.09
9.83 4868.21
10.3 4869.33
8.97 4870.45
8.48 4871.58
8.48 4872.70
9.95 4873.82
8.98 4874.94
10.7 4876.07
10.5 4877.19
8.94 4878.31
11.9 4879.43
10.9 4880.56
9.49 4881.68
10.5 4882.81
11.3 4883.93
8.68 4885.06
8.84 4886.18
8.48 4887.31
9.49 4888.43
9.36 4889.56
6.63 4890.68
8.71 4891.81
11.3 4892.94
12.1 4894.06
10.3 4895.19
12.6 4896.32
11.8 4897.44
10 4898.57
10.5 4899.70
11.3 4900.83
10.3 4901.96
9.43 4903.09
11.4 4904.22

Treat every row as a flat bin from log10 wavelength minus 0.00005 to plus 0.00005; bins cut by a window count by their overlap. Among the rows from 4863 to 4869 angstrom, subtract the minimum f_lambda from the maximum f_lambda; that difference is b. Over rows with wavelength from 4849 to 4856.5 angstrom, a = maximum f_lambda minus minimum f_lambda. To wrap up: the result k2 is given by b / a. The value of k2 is 1.91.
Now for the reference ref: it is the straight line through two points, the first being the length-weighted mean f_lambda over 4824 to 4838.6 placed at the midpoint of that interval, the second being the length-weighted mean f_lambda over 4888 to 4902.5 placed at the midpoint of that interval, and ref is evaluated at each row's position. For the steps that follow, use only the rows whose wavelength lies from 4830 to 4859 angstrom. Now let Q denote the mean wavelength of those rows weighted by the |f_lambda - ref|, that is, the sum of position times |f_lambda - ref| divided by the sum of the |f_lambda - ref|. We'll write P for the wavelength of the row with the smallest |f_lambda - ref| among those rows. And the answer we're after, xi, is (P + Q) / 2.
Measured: 4847.4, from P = 4850.31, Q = 4844.4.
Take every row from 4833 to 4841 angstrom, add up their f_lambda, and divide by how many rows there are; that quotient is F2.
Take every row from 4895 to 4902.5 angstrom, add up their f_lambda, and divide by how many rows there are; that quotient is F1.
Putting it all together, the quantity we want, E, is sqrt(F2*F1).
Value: 10.4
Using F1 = 11.0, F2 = 9.8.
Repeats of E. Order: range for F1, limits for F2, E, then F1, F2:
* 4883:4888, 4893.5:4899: 10.3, 9.3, 11.4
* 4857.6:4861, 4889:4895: 10.2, 10.8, 9.6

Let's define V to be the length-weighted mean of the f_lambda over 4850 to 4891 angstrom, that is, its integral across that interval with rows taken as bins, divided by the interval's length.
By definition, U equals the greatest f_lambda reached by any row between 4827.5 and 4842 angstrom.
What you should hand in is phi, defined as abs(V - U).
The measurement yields 0.9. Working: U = 10.8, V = 9.9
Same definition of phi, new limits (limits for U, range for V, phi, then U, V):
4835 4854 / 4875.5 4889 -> 1.3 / 11.3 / 10.0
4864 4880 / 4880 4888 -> 2.2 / 11.9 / 9.7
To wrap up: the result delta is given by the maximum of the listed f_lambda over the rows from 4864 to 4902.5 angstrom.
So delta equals 12.6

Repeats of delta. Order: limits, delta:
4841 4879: 11.8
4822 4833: 10.6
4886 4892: 9.49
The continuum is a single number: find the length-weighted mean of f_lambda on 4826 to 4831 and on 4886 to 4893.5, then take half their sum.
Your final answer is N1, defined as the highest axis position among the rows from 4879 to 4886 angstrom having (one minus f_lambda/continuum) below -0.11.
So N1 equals 4883.93 angstrom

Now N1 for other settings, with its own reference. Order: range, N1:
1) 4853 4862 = 4860.37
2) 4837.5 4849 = 4848.08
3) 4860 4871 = 4869.33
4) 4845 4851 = 4848.08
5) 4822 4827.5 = 4825.80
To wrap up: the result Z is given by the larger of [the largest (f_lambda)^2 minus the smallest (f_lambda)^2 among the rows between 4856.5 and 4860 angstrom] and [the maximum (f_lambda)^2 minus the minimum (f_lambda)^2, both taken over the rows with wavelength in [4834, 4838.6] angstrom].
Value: 51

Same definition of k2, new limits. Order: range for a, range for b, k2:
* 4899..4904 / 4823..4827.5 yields 1.44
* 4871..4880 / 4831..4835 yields 0.72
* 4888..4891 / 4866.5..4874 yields 1.09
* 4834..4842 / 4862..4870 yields 1.28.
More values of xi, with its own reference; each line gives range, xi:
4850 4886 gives 4865.7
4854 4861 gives 4857.2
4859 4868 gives 4862.6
